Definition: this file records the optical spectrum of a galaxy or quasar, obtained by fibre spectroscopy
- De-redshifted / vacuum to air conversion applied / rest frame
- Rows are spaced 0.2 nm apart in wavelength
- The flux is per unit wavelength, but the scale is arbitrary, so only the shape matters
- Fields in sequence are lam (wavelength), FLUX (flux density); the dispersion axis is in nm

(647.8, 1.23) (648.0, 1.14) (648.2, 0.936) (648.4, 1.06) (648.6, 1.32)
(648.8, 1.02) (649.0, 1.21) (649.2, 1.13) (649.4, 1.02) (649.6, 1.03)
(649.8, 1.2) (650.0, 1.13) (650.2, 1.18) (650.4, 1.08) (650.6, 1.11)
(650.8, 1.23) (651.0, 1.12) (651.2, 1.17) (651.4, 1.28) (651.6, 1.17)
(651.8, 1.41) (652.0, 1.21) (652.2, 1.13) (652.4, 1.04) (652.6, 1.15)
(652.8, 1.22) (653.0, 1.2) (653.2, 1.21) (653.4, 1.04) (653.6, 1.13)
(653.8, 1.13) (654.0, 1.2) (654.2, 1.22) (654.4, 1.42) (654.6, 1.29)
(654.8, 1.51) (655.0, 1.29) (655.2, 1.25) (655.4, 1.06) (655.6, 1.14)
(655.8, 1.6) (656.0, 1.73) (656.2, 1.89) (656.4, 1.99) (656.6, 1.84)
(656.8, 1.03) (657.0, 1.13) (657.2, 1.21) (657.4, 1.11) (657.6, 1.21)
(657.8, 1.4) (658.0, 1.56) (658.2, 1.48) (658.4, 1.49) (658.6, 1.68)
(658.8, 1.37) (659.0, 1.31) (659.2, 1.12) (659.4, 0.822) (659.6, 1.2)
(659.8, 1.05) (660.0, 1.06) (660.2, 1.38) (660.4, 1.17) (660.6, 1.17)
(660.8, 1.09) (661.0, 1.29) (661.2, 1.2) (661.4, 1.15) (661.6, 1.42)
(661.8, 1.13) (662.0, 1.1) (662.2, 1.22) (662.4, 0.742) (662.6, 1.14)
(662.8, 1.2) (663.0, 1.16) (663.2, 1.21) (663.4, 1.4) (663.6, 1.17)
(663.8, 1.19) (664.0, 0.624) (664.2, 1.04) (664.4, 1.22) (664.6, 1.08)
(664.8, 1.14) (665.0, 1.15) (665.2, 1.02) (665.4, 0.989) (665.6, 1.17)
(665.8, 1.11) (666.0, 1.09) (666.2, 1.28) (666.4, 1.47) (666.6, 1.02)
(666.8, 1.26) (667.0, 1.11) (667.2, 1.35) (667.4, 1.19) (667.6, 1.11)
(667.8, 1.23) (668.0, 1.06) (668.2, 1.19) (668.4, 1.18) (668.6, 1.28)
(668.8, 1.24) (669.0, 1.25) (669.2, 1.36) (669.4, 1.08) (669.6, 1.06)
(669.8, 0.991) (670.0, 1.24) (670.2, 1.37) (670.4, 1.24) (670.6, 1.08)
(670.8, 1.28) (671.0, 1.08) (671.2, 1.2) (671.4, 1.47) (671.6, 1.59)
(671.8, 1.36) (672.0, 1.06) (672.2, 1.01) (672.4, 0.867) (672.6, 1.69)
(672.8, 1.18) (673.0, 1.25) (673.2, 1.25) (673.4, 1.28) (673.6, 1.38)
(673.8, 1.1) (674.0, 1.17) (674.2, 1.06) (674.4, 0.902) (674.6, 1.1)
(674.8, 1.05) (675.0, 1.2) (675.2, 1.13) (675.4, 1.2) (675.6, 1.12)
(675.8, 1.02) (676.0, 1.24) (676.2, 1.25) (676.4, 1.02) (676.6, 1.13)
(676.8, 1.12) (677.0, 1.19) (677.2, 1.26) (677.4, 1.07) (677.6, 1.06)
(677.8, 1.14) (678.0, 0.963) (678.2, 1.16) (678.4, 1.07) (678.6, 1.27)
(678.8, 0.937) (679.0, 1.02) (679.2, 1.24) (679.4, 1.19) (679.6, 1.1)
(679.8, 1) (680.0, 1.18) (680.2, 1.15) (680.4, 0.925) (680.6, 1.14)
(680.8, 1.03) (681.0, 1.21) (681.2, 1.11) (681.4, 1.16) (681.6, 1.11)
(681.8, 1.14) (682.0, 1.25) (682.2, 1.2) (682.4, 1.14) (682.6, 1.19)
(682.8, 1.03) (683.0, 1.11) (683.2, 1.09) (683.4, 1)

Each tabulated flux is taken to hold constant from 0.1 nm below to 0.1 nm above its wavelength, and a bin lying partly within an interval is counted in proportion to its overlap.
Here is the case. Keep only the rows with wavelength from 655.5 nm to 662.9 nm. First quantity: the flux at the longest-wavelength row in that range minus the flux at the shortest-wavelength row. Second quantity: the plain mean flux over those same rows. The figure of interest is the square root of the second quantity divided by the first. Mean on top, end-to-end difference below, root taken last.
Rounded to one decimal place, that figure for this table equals 4.6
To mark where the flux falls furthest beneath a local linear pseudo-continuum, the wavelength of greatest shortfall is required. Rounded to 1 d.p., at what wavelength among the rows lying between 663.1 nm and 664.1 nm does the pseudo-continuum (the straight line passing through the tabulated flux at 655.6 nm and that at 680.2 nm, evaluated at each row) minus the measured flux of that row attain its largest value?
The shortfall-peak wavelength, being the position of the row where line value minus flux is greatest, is 664.0 nm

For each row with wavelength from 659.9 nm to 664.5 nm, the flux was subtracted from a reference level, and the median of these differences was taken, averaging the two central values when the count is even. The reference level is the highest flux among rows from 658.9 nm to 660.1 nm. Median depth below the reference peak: 0.14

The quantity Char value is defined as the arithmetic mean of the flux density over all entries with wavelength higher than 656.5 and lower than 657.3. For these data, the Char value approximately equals 1.30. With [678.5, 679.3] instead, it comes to 1.12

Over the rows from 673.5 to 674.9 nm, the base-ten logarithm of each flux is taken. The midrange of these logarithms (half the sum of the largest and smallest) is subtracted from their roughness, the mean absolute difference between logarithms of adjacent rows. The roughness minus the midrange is 0.01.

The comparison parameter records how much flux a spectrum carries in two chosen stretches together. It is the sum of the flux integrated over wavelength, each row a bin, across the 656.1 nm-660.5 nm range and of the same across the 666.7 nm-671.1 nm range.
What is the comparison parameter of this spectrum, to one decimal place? 11.1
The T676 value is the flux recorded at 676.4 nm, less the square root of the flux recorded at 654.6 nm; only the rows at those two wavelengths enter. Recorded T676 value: -0.12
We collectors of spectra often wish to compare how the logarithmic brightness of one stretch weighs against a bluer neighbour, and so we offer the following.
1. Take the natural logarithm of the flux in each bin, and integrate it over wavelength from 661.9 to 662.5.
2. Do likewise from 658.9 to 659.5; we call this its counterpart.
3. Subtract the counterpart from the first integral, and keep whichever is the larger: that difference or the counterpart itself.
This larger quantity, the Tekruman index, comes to 0.037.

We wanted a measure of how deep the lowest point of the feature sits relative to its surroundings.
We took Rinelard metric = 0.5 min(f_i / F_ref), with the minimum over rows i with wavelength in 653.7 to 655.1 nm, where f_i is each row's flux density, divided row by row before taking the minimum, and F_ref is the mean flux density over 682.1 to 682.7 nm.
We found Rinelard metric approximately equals 0.480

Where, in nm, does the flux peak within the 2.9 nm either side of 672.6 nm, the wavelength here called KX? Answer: 672.6 nm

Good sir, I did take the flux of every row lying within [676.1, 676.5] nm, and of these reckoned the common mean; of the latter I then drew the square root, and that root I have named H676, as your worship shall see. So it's 1.07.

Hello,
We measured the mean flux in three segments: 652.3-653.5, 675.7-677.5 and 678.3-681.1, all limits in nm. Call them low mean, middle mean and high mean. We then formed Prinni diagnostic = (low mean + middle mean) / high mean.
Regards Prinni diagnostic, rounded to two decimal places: 2.07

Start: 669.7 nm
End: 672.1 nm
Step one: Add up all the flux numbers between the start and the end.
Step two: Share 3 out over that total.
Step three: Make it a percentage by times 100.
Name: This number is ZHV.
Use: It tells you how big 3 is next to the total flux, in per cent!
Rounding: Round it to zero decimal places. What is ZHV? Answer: 20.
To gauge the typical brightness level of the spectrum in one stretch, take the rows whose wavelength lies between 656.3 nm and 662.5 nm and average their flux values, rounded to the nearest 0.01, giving 1.26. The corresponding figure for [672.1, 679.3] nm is 1.14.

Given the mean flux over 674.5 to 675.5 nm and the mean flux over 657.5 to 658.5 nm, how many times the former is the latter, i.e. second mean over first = 1.26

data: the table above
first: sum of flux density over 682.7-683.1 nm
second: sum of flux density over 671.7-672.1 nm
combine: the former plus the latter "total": 4.6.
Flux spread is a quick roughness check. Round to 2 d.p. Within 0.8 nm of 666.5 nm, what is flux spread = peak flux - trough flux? 0.45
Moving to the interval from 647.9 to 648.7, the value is 0.38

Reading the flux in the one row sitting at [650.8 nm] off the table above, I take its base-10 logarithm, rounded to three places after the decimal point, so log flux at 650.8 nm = 0.090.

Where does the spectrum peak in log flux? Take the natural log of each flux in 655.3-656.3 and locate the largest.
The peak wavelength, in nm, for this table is 656.2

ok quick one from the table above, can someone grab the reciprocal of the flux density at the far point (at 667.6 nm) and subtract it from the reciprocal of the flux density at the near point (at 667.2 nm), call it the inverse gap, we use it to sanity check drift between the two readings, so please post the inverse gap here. -0.16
